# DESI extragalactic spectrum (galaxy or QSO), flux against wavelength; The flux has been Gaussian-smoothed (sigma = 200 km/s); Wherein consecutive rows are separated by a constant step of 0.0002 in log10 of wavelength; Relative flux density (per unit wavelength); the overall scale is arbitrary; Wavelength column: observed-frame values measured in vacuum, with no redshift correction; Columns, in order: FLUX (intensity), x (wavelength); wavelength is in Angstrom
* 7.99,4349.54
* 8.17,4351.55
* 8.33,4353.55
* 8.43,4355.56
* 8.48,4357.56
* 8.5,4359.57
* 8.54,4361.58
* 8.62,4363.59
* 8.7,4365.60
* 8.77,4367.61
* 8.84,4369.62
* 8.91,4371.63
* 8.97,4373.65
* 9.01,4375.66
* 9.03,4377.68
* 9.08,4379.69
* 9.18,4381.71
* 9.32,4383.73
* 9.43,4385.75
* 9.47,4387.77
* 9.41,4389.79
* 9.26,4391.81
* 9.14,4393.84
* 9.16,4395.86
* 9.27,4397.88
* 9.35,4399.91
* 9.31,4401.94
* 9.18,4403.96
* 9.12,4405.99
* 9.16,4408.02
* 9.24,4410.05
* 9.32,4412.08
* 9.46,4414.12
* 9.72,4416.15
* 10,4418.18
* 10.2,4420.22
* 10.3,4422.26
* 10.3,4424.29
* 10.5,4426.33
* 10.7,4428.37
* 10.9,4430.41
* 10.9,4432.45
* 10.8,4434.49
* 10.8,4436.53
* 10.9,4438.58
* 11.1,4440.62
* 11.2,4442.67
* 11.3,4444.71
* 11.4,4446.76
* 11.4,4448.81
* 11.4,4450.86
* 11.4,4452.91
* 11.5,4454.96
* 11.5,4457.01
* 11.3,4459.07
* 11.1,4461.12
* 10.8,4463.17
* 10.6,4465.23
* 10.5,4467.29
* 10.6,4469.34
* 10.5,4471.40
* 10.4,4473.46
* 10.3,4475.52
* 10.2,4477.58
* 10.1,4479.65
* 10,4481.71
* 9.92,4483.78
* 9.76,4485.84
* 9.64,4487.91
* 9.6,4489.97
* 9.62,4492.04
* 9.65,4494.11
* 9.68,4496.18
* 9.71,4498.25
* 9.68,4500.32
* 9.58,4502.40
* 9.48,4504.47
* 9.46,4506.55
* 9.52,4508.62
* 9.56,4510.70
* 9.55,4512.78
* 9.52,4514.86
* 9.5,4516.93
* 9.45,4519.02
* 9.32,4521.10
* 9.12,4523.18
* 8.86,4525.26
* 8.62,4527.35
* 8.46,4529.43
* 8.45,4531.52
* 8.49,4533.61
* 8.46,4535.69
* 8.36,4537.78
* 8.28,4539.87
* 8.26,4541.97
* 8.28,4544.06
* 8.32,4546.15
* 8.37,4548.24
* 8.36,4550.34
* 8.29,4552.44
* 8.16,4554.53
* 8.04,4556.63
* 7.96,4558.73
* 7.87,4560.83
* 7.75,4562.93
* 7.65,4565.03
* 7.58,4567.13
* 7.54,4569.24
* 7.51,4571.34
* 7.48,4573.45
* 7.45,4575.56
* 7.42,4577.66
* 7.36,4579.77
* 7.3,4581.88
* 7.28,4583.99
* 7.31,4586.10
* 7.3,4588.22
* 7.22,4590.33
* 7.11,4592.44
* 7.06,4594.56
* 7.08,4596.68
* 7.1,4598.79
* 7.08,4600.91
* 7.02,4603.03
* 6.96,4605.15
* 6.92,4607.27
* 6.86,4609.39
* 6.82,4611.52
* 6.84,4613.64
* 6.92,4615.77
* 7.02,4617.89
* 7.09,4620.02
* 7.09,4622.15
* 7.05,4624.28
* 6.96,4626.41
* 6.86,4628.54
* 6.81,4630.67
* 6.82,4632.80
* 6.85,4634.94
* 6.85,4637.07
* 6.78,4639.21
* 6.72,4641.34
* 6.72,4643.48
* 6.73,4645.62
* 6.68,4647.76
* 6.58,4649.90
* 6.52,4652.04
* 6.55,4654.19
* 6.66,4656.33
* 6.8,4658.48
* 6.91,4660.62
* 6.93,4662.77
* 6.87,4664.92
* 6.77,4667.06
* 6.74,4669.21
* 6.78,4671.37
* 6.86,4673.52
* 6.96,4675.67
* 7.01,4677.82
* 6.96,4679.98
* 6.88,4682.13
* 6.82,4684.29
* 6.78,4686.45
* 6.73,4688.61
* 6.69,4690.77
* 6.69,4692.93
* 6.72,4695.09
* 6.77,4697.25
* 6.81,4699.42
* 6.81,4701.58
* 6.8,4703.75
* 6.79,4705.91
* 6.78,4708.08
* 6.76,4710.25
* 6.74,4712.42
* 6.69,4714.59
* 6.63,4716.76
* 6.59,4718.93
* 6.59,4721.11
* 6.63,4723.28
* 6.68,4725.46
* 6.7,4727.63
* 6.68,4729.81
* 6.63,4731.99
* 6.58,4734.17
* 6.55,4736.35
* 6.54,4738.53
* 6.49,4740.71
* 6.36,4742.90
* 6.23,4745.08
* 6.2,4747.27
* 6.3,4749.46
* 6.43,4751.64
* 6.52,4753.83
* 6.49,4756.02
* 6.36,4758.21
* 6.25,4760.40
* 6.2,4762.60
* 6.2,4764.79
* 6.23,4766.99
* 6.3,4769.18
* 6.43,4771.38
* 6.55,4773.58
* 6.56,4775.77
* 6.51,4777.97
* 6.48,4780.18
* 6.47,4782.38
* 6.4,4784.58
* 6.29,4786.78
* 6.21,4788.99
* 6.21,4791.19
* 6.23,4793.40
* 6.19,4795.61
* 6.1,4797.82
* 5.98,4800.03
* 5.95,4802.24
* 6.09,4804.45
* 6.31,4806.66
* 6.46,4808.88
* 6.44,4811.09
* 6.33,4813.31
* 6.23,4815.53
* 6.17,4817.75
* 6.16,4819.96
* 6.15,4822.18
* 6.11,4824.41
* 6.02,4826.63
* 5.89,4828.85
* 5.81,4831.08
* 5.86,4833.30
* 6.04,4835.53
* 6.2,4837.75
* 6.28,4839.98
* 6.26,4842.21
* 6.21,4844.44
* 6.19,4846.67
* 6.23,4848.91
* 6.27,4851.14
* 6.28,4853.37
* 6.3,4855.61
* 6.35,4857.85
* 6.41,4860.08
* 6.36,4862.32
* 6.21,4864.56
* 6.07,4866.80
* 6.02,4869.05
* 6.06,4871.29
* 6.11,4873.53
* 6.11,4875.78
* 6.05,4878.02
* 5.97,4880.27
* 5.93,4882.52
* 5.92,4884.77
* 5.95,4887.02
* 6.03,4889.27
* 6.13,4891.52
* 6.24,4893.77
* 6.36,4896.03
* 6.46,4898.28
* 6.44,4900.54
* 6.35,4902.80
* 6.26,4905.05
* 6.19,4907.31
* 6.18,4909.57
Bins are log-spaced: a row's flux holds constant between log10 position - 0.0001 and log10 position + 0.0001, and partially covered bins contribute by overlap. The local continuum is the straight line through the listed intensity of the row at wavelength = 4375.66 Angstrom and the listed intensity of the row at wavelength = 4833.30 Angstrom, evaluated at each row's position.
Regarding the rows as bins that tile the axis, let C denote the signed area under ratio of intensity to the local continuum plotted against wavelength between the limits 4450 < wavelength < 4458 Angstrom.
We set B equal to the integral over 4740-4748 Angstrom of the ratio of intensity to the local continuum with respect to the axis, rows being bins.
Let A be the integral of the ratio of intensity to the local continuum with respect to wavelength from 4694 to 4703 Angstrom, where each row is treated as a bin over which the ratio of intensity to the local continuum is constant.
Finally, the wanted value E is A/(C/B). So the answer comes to 6.5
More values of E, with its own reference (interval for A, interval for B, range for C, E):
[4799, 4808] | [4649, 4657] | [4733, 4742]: 7.4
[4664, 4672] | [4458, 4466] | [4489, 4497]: 8.6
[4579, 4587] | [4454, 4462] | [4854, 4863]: 8.3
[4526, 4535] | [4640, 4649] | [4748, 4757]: 9.0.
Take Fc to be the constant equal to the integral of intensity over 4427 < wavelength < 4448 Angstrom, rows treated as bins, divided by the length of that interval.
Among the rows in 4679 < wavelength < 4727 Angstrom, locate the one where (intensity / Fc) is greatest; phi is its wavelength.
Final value 4679.98 Angstrom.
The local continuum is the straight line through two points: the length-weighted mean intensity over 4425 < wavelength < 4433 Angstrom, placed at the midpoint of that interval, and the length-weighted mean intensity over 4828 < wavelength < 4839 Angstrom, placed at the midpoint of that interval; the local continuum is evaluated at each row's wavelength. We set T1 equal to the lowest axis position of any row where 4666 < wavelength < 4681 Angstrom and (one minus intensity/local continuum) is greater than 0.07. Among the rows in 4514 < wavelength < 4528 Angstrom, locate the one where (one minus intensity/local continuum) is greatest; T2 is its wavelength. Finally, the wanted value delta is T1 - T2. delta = 139.7 Angstrom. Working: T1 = 4667.06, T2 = 4527.35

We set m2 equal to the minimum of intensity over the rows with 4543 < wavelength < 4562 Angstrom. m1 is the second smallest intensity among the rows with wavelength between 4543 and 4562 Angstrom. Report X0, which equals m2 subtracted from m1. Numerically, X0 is 0.090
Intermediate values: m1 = 7.96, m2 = 7.87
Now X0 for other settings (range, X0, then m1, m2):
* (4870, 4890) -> 0.010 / 5.93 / 5.92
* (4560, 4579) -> 0.030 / 7.45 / 7.42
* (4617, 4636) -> 0.010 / 6.82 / 6.81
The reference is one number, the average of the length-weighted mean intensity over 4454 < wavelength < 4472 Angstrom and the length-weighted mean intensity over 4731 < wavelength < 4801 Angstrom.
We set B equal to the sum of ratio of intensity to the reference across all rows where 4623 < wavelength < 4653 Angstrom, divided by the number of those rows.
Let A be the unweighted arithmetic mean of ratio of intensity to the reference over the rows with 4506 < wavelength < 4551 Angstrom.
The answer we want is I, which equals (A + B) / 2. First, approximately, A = 1.02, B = 0.784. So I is 0.903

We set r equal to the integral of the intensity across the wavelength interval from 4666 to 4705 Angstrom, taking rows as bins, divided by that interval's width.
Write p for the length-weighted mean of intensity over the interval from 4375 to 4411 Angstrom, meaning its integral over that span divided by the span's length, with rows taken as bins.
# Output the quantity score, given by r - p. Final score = -2.4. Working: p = 9.2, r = 6.8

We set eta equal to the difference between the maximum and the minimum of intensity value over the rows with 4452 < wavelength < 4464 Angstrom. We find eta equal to 0.70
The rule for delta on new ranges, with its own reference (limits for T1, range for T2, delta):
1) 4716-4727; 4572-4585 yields 134.9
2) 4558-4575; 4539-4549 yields 18.9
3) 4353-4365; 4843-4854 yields -490.9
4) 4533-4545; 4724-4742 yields -207.1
